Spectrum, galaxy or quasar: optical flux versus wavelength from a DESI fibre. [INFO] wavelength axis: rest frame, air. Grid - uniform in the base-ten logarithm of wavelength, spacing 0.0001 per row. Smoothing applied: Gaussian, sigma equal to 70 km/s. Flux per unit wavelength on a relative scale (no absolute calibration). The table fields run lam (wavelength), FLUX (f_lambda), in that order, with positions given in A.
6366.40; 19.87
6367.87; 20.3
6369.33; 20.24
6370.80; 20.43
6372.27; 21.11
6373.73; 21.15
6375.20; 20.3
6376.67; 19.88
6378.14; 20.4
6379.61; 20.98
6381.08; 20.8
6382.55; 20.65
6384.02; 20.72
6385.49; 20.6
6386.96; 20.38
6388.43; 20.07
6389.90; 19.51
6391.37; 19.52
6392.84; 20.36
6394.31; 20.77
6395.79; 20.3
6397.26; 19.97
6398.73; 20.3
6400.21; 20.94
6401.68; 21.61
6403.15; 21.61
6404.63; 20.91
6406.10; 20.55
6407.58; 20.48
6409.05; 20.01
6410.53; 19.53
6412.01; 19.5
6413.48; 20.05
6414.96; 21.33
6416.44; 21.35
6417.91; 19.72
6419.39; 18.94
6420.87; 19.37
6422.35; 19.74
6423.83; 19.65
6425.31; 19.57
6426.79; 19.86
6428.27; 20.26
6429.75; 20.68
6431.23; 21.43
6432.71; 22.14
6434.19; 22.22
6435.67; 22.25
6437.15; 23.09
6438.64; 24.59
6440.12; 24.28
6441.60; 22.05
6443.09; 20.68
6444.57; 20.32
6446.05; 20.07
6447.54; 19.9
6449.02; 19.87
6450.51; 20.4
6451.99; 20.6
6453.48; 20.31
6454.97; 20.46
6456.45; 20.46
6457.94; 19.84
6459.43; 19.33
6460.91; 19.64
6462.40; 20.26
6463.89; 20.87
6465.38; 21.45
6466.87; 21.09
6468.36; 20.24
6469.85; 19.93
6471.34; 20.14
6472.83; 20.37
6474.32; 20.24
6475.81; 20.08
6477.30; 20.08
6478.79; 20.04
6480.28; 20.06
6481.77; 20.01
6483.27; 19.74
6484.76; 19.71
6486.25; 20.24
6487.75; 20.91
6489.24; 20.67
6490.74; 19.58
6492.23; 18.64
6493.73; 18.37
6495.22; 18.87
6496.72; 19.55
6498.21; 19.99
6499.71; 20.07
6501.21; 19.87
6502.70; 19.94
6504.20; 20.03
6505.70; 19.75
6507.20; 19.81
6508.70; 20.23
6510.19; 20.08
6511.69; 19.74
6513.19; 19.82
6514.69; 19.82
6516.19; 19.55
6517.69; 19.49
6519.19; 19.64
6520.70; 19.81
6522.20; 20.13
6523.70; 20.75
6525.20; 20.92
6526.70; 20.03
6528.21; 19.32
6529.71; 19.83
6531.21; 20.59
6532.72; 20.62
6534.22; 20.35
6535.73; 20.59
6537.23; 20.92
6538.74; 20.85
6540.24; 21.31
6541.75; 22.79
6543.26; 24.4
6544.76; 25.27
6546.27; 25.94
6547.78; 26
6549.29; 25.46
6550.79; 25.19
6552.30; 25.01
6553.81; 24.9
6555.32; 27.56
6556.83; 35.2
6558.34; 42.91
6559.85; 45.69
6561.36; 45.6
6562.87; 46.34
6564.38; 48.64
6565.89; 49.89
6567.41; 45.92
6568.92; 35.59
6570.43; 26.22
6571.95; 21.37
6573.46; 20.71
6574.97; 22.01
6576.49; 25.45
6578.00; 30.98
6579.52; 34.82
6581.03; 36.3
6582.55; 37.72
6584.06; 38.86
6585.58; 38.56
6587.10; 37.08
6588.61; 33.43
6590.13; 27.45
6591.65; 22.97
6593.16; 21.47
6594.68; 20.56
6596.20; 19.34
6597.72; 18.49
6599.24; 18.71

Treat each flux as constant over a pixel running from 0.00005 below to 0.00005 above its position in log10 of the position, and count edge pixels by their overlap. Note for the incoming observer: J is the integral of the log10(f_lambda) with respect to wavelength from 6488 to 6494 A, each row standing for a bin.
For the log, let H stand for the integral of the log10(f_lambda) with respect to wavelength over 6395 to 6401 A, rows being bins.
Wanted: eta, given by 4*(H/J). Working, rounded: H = 8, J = 7.7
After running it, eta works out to 4.1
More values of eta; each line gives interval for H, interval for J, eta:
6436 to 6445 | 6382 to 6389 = 5.3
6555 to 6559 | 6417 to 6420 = 6.4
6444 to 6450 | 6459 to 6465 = 4.0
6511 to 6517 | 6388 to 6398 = 2.4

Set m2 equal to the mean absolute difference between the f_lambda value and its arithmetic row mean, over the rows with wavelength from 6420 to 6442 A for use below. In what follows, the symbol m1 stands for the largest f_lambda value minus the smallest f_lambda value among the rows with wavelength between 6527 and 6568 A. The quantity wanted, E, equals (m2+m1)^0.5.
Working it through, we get 5.7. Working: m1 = 30.6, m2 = 1.43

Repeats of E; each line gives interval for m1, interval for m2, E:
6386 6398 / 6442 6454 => 1.2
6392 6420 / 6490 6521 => 1.7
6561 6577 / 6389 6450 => 5.5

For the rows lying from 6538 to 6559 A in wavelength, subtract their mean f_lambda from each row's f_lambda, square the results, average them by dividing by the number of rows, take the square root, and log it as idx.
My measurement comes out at 5.6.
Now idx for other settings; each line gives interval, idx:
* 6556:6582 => 9.9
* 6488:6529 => 0.6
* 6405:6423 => 0.7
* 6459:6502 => 0.7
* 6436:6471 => 1.4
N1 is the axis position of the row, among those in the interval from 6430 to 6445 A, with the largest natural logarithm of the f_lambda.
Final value 6438.64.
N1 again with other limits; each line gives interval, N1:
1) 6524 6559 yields 6558.34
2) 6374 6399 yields 6379.61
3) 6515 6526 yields 6525.20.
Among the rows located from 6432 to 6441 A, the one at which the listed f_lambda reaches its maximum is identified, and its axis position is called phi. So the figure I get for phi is 6438.64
